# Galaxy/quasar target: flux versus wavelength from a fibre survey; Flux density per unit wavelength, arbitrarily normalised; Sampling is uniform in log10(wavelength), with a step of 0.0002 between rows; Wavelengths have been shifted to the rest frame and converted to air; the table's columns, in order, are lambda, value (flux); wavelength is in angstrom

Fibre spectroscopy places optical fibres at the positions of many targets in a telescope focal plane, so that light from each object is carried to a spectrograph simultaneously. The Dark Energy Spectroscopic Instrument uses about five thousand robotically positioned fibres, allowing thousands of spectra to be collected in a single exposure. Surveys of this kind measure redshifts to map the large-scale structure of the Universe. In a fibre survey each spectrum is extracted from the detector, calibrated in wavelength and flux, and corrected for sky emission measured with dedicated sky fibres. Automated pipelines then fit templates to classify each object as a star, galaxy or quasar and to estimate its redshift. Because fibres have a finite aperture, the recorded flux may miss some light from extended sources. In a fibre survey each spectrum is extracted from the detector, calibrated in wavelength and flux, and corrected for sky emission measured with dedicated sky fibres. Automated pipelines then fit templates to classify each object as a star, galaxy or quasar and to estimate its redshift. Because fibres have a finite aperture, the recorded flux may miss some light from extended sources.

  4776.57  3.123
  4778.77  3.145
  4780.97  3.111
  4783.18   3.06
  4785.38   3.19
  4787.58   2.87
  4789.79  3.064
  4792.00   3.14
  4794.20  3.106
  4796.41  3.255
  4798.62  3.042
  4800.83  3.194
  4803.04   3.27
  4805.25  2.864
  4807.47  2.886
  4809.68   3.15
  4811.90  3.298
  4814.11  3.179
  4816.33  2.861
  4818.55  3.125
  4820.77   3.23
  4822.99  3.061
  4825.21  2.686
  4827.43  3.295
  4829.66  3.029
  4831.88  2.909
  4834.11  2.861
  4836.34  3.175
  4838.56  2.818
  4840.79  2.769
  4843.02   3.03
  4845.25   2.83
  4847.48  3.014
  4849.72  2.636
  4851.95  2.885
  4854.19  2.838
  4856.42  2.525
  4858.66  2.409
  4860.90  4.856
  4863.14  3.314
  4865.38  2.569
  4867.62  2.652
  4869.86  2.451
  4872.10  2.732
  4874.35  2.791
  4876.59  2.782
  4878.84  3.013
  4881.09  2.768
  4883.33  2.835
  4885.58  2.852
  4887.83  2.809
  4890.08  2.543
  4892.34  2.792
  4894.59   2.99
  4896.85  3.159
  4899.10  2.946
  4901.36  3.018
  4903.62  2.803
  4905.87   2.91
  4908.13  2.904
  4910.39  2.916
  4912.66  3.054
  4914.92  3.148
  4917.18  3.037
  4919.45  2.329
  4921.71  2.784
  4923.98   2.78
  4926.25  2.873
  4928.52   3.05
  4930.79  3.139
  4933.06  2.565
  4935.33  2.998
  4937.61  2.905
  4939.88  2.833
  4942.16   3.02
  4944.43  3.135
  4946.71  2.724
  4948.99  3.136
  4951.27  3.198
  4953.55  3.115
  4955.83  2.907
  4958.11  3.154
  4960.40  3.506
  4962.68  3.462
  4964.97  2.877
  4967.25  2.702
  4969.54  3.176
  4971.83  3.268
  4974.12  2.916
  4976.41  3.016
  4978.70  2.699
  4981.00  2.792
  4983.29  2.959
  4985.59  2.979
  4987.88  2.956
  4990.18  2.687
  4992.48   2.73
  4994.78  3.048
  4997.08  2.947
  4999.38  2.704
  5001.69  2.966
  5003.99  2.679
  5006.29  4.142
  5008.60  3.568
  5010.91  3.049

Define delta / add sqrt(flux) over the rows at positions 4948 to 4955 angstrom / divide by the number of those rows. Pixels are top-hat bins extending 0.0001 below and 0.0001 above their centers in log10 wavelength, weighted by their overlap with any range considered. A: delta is 1.775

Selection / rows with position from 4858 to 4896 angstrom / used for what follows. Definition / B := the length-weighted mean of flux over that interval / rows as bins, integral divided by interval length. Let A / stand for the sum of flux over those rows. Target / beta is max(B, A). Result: 49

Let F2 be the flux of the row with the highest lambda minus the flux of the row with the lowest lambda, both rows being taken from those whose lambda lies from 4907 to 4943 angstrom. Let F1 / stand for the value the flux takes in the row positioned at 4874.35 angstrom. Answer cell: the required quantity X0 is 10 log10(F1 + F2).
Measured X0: 4.63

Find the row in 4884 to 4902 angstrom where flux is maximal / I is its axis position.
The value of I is 4896.85 angstrom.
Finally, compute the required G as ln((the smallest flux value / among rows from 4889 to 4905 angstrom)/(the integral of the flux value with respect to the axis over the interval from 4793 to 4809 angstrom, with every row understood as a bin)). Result -2.97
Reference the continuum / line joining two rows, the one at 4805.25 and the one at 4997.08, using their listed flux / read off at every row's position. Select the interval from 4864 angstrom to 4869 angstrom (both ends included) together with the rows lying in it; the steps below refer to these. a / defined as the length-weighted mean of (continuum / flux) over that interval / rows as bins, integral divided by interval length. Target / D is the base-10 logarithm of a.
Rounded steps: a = 1.10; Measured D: 0.041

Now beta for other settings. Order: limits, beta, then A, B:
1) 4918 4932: 17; 17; 2.83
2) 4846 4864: 24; 24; 3.05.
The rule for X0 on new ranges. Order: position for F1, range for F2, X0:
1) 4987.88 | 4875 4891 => 4.34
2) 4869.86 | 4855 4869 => 4.11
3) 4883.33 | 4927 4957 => 4.30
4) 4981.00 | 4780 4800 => 4.35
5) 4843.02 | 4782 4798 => 5.09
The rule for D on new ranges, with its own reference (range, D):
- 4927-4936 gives 0.001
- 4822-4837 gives -0.016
